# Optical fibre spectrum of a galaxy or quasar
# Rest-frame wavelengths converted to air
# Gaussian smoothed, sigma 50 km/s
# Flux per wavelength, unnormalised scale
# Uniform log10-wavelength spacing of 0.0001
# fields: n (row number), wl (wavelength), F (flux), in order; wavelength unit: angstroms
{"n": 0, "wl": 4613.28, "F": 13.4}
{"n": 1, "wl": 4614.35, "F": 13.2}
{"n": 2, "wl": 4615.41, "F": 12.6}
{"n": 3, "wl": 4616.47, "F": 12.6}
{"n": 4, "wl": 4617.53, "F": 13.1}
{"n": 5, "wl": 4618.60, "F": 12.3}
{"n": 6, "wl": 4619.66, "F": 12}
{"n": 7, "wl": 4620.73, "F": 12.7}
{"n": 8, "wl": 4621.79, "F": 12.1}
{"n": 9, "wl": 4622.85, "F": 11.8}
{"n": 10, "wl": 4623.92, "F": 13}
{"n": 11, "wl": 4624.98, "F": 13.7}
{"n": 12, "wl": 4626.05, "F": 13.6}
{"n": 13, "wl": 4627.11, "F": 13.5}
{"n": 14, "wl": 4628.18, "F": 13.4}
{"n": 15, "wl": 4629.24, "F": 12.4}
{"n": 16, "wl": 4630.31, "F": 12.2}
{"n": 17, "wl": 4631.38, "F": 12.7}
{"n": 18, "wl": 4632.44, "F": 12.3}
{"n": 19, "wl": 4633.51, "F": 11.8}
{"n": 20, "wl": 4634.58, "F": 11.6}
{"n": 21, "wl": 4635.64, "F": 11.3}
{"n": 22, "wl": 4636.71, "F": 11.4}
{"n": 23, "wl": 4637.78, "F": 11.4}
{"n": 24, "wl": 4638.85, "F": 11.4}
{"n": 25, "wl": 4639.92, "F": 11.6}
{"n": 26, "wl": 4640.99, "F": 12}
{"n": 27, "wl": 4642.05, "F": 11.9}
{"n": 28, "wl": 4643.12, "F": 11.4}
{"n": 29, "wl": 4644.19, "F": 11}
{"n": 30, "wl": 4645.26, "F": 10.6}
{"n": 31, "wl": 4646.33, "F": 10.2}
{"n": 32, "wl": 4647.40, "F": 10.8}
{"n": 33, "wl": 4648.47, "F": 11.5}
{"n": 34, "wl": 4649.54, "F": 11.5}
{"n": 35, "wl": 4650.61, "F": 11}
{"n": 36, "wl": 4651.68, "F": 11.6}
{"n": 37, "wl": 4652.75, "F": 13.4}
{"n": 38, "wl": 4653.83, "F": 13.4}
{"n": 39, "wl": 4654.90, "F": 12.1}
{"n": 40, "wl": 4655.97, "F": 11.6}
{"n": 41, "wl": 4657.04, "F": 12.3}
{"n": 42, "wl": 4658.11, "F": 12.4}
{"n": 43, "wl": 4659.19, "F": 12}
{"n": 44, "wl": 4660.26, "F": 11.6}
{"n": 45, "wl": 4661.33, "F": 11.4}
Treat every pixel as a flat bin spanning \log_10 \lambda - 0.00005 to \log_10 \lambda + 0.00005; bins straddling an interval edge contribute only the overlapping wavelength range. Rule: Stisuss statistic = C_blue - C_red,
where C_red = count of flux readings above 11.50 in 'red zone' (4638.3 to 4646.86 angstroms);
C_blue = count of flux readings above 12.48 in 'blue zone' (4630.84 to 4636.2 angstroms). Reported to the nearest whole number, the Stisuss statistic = -2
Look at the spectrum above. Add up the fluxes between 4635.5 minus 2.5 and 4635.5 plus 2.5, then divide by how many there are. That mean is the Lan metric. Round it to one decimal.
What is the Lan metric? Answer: 11.5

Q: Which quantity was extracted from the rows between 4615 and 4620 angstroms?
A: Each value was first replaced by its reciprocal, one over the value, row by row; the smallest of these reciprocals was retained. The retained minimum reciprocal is 0.076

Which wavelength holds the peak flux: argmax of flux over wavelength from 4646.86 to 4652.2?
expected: 4651.68 angstroms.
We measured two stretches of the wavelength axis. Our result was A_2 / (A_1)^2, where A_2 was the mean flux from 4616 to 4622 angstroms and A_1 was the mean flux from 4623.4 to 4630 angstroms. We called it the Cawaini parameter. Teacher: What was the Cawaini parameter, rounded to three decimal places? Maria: 0.071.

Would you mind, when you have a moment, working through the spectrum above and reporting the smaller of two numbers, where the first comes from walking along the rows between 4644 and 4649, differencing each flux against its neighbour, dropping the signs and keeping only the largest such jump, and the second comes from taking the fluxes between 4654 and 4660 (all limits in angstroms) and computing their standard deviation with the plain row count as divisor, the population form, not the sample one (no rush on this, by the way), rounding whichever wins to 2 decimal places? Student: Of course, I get 0.28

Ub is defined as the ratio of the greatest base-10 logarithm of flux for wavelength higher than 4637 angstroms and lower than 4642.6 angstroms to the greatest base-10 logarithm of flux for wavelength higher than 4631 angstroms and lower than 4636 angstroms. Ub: 0.978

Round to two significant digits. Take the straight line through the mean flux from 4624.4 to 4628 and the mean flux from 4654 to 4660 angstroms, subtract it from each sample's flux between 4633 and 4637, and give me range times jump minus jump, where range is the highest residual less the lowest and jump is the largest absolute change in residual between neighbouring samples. -0.15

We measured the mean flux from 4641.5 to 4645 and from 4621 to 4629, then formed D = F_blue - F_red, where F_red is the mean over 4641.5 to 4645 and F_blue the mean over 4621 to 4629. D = 1.6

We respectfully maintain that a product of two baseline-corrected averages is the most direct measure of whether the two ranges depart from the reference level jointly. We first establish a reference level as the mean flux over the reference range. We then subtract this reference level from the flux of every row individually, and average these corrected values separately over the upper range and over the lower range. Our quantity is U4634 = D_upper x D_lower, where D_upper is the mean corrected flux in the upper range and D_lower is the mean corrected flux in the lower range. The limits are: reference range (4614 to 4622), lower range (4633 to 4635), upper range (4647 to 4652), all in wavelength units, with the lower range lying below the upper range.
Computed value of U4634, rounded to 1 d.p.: 1.1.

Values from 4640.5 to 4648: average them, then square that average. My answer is 124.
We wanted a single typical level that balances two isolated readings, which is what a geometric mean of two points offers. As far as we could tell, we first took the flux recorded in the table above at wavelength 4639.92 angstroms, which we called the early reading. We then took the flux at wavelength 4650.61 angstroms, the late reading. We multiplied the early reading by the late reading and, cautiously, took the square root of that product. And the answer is 11.3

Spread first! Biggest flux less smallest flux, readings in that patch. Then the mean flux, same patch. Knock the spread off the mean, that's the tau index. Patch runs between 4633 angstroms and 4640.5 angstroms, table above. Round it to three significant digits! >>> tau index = 11.0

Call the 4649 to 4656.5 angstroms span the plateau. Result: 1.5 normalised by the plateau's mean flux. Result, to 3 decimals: 0.124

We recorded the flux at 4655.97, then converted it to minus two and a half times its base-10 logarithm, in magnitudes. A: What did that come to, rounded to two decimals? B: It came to -2.66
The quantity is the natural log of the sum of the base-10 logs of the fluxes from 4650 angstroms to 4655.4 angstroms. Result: 1.69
